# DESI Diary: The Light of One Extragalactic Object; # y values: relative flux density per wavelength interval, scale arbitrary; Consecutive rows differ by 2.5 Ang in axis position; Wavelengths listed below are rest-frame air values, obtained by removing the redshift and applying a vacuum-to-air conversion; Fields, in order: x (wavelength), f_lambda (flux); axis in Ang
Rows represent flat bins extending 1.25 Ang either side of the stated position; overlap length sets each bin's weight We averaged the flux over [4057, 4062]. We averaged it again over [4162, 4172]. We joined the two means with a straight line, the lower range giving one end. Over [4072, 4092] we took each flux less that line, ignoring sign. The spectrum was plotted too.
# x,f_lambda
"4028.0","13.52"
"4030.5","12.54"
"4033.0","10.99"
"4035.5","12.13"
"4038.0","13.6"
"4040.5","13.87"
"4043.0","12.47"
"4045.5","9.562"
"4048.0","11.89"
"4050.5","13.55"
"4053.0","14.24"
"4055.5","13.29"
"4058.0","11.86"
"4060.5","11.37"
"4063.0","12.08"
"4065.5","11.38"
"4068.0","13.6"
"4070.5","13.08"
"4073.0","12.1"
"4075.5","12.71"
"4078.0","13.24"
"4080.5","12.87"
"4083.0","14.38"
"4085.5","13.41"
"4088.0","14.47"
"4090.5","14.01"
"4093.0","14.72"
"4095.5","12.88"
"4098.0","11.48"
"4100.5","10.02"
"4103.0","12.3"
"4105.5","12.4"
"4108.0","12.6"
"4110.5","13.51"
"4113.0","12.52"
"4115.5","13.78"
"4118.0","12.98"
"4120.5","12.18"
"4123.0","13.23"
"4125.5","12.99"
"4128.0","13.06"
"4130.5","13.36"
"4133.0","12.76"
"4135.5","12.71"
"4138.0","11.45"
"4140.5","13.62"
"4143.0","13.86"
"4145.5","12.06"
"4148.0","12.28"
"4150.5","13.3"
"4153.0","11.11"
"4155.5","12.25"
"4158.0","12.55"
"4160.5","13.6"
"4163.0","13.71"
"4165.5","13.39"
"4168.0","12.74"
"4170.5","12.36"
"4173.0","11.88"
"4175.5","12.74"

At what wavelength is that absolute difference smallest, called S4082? 4073.0 Ang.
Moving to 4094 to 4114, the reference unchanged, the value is 4103.0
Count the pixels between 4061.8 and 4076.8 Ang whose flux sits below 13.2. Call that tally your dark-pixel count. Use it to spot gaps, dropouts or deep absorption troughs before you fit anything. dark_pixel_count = 5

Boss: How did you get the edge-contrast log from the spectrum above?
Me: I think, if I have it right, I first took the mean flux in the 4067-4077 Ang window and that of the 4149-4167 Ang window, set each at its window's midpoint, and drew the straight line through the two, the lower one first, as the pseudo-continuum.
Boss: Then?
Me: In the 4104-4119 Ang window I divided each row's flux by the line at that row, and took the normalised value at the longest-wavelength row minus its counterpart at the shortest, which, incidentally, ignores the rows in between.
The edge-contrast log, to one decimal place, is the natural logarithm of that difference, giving -3.1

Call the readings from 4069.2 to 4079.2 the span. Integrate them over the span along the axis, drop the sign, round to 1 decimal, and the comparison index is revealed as 127.8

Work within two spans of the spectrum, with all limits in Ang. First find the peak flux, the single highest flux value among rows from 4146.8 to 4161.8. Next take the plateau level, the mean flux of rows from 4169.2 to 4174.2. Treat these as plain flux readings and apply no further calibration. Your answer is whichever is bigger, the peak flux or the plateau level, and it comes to 13.6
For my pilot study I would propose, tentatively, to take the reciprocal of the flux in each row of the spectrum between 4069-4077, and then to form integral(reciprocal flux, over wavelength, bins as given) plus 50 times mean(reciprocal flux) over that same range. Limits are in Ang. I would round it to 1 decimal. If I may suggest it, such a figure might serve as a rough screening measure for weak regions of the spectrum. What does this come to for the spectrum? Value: 4.6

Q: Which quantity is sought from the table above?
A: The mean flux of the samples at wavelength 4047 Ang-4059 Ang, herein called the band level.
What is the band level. 13.0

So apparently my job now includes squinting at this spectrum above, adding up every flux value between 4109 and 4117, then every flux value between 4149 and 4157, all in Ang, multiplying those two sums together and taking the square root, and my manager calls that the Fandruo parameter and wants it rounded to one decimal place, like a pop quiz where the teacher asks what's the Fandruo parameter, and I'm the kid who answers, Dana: 38.2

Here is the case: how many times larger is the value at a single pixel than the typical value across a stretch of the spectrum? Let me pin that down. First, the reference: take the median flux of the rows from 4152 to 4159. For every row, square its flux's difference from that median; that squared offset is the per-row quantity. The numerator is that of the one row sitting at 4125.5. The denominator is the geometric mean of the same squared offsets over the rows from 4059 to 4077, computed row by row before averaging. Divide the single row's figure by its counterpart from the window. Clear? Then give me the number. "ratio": 2.0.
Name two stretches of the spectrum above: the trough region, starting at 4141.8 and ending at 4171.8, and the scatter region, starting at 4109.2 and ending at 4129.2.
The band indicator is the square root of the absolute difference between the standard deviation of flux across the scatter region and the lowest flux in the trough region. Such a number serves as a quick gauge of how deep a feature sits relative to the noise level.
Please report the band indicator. 3.26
